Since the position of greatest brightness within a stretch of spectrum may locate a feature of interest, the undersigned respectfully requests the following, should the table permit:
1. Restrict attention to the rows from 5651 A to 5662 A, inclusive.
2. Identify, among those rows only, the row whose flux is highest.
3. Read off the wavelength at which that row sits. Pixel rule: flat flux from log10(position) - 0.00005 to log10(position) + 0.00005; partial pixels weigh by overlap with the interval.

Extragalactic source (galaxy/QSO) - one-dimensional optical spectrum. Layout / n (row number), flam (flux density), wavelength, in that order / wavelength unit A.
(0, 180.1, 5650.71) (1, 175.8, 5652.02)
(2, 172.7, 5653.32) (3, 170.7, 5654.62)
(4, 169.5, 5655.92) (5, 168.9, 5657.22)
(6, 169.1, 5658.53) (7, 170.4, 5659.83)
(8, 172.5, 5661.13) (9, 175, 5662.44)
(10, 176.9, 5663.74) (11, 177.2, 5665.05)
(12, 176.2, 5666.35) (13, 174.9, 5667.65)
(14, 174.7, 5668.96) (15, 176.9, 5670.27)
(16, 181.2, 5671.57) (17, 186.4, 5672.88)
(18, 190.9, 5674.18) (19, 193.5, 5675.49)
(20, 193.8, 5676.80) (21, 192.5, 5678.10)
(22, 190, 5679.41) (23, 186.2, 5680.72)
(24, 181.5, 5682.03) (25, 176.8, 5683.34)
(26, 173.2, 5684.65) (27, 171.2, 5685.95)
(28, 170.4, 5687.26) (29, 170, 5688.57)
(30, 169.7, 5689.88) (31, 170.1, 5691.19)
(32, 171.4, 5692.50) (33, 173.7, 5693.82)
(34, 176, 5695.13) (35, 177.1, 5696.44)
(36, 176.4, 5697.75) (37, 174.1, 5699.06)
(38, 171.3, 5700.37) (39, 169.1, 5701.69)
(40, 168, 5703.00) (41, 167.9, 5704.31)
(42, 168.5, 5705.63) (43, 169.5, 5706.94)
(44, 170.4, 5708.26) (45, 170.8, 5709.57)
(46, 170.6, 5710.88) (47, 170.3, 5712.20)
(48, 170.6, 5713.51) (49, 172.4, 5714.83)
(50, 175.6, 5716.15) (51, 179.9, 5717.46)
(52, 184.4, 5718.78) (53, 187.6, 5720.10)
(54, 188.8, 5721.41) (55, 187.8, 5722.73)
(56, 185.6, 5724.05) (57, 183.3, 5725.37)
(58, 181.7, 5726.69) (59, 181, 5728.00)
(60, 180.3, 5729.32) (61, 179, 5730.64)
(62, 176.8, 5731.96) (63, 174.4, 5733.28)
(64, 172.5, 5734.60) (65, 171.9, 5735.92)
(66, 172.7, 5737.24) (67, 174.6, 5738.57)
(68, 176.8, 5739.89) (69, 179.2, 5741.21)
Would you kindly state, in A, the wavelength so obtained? 5652.02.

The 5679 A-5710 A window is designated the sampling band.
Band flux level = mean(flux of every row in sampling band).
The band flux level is 173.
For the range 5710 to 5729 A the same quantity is 180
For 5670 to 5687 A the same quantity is 184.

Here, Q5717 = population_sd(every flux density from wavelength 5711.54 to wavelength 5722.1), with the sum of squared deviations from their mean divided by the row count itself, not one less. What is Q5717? 7.1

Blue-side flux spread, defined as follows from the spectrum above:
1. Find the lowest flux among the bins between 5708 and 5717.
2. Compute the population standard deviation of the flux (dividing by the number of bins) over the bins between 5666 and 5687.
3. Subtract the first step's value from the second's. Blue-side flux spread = -163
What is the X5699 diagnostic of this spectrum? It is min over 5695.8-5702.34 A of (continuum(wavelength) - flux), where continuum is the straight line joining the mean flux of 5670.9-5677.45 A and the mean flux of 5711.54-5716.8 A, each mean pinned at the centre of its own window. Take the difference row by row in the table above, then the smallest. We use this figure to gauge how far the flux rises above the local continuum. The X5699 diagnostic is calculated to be 2.6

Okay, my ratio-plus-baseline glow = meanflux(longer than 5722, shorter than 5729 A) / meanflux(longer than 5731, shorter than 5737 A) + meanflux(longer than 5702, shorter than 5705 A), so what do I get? 169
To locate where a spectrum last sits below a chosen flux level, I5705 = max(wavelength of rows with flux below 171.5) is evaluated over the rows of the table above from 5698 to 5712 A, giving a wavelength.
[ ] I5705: 5710.88 A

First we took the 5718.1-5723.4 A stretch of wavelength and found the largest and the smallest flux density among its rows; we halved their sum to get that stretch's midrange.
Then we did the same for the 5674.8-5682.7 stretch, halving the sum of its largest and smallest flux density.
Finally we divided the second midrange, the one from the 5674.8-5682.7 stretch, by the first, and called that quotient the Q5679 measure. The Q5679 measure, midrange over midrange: 1.01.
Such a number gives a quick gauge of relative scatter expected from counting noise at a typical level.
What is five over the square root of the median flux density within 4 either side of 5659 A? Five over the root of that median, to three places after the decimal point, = 0.384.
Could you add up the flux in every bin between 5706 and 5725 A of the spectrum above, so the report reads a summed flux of 2484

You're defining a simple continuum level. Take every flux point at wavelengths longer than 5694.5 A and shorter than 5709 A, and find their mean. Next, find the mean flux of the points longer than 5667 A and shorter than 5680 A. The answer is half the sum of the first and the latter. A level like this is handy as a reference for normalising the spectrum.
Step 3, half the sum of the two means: 179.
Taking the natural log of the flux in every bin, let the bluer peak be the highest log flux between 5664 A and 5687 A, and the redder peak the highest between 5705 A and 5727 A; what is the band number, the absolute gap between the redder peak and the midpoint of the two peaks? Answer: 0.01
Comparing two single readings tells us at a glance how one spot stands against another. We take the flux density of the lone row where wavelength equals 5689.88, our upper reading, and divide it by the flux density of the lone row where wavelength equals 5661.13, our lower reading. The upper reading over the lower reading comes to 0.984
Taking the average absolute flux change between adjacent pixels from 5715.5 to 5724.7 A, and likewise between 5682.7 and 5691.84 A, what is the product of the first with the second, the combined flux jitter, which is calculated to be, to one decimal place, 3.4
